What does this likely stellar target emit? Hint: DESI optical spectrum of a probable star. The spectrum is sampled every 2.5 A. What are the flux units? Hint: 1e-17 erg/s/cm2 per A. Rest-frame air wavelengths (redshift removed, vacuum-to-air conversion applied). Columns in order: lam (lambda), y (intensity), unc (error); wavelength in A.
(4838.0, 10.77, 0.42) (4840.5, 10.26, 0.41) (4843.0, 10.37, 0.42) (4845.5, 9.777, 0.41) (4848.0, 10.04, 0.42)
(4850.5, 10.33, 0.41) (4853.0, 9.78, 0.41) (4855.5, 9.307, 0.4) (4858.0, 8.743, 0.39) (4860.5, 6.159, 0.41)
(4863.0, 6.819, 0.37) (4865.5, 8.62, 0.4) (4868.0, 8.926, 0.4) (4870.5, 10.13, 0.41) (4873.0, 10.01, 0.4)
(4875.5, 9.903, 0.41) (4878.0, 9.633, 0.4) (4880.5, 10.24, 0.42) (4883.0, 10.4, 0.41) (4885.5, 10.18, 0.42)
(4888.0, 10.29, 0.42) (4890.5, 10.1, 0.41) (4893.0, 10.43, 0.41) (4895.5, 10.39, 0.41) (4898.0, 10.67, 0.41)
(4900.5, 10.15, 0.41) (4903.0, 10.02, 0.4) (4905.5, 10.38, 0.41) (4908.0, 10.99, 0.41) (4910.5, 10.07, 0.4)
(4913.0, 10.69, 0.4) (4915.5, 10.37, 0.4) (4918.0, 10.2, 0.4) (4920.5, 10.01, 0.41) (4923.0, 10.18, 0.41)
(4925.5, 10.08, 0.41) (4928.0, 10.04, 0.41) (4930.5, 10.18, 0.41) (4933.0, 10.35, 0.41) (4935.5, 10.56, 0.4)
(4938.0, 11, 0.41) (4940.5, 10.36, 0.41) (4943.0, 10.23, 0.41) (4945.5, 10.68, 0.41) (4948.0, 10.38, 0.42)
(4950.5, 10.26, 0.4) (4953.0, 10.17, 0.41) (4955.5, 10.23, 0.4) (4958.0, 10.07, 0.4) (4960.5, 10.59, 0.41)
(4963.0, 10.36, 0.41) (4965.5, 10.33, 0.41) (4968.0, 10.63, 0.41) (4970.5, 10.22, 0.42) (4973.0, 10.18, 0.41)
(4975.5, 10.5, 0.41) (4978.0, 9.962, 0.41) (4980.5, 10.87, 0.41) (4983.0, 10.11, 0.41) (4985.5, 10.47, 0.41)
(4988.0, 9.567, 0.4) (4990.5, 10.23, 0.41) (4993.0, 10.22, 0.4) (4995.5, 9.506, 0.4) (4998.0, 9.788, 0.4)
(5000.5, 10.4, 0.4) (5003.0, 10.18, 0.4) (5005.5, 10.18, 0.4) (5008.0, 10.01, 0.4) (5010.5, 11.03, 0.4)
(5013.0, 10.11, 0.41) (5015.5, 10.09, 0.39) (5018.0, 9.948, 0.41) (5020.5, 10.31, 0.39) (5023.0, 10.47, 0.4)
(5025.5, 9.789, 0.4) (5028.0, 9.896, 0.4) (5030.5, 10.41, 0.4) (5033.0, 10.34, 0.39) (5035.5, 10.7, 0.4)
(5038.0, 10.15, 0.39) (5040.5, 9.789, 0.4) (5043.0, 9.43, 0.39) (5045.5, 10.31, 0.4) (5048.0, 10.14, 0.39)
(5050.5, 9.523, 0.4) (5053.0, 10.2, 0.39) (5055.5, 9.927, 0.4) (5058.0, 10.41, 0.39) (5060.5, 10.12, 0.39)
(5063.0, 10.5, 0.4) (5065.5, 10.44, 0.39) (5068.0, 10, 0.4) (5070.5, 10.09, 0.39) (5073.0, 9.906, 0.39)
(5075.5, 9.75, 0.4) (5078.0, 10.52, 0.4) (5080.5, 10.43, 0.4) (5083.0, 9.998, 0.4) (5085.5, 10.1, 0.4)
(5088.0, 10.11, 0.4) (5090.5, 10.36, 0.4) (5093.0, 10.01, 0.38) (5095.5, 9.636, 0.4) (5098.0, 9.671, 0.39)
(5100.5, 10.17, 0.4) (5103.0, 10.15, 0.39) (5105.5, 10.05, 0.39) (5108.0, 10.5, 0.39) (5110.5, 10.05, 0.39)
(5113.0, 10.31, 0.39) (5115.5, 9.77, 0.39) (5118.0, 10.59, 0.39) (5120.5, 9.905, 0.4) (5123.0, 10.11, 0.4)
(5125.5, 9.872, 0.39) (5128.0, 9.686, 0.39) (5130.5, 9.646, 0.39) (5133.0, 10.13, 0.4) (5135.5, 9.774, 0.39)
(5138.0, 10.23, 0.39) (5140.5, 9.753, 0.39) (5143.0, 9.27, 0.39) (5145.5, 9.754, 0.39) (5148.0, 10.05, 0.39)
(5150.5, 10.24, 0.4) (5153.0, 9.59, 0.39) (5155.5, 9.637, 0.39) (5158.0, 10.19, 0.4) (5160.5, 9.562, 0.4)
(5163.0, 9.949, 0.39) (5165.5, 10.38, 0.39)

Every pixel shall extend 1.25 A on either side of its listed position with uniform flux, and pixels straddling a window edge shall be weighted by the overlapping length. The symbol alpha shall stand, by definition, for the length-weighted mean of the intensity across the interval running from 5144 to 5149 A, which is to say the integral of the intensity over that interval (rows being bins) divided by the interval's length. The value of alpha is 9.9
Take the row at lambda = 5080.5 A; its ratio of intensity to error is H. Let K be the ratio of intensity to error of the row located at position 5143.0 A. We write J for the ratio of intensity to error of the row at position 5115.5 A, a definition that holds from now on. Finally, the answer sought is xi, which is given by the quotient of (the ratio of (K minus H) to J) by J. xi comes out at -0.0037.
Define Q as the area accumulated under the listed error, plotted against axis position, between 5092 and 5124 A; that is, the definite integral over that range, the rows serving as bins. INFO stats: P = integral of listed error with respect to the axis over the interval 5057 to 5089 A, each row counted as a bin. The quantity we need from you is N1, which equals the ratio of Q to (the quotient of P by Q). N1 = 12.4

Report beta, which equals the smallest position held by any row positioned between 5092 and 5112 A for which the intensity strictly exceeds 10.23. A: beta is 5108.0 A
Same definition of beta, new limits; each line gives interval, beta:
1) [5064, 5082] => 5065.5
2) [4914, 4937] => 4915.5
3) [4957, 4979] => 4960.5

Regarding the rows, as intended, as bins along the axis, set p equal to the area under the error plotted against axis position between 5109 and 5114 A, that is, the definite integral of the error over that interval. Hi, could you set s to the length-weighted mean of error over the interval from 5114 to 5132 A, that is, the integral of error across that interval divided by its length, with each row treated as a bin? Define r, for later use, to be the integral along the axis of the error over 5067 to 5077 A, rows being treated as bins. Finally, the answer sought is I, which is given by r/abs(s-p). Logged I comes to 2.5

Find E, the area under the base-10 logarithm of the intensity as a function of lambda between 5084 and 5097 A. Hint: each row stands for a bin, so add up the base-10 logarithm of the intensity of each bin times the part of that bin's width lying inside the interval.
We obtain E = 13.0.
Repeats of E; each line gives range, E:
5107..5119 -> 12.1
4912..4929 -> 17.2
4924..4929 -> 5.0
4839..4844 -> 5.1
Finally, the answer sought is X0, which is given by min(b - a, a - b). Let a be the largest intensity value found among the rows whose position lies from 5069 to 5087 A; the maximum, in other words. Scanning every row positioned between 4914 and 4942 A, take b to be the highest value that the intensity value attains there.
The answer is -0.48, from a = 10.52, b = 11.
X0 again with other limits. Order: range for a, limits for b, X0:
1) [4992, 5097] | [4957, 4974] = -0.40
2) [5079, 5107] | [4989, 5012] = -0.60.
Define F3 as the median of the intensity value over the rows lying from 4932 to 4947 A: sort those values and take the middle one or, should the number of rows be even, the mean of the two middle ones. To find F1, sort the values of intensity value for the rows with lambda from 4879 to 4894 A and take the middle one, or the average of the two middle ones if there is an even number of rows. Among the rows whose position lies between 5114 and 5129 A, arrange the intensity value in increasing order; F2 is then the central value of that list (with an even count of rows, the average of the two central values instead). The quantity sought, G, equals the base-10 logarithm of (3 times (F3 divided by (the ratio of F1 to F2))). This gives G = 1.48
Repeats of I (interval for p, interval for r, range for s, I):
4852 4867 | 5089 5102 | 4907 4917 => 0.9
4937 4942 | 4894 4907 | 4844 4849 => 3.2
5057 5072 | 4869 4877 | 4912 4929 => 0.6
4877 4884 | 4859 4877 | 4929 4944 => 2.9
